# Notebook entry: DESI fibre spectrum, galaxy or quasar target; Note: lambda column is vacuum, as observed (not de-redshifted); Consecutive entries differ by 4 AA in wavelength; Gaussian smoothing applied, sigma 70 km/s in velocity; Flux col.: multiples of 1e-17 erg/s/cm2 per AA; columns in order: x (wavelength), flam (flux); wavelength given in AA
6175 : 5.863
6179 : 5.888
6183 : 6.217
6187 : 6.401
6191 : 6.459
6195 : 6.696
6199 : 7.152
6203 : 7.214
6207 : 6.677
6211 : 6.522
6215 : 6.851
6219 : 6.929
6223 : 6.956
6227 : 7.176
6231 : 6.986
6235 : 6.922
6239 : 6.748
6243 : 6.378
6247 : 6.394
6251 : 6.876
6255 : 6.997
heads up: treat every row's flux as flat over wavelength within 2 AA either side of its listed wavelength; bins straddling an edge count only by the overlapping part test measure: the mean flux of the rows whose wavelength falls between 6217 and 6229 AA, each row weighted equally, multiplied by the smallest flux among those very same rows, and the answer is 48.6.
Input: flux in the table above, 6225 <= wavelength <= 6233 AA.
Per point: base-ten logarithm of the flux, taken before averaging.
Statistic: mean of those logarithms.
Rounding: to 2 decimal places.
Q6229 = 0.85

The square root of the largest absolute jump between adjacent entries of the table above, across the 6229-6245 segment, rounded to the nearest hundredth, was 0.61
